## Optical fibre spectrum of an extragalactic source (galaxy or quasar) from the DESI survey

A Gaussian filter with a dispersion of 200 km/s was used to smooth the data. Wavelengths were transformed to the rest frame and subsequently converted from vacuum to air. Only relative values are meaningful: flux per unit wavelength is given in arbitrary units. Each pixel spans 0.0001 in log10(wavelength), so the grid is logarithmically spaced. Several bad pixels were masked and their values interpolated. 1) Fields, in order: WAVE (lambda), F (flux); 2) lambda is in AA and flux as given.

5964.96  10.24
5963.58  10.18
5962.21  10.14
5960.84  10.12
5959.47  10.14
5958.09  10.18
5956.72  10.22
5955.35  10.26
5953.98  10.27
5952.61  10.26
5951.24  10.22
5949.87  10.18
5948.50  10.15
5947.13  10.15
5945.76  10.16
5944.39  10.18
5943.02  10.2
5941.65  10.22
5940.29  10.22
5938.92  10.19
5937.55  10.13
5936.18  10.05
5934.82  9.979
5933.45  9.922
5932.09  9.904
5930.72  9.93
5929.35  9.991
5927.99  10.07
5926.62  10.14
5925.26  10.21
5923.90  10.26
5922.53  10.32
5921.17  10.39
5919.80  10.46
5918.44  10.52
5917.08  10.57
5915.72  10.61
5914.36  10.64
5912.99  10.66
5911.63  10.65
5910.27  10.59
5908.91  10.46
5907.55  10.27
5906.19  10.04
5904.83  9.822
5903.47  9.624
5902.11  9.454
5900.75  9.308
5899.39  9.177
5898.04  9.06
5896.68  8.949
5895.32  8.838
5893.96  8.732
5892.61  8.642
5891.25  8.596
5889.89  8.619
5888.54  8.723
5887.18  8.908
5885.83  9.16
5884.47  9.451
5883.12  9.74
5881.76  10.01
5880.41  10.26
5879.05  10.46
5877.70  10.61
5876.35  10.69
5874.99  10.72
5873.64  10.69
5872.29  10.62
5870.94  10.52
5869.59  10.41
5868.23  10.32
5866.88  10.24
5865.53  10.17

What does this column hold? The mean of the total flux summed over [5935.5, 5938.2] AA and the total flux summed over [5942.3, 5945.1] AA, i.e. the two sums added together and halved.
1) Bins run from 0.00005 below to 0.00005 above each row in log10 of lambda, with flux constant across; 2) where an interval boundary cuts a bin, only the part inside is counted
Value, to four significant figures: 20.28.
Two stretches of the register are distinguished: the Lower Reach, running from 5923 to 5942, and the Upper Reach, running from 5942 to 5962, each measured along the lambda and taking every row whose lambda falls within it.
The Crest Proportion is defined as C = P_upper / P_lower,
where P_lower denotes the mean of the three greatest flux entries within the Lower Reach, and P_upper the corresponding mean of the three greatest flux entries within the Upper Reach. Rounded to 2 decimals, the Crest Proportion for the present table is 1.00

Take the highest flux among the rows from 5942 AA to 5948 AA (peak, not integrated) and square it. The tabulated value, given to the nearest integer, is 104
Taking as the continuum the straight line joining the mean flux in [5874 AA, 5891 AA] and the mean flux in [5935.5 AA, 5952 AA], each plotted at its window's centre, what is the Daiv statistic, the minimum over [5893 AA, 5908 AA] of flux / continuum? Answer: 0.89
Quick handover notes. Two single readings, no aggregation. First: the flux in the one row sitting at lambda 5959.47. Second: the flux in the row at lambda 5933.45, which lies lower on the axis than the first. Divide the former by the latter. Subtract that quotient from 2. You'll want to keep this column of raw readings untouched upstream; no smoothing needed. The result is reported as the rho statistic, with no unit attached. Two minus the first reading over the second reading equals 0.98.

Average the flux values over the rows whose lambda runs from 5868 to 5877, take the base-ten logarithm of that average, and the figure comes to 1.02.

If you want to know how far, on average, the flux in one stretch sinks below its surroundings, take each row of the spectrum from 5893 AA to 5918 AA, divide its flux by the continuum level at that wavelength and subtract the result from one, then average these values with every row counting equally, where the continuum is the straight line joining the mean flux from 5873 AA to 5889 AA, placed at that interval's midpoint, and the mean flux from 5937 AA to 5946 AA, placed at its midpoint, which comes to 0.02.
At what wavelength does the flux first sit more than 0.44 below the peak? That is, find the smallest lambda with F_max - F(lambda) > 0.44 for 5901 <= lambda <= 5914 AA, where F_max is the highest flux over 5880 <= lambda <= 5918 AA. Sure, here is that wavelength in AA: 5902.11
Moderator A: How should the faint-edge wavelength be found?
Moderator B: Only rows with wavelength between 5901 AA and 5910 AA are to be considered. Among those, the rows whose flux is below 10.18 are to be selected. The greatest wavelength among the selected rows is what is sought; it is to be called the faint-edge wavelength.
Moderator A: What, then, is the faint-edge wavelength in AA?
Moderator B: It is 5906.19 AA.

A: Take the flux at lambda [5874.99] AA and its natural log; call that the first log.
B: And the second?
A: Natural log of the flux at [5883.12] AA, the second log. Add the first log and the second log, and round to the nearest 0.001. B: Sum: 4.648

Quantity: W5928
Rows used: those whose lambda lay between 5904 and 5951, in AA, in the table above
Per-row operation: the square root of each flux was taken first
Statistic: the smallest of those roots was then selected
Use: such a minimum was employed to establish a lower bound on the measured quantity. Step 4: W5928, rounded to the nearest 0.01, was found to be 3.13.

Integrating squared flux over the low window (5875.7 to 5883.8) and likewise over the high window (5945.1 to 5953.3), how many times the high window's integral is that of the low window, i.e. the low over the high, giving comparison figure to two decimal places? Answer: 1.01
